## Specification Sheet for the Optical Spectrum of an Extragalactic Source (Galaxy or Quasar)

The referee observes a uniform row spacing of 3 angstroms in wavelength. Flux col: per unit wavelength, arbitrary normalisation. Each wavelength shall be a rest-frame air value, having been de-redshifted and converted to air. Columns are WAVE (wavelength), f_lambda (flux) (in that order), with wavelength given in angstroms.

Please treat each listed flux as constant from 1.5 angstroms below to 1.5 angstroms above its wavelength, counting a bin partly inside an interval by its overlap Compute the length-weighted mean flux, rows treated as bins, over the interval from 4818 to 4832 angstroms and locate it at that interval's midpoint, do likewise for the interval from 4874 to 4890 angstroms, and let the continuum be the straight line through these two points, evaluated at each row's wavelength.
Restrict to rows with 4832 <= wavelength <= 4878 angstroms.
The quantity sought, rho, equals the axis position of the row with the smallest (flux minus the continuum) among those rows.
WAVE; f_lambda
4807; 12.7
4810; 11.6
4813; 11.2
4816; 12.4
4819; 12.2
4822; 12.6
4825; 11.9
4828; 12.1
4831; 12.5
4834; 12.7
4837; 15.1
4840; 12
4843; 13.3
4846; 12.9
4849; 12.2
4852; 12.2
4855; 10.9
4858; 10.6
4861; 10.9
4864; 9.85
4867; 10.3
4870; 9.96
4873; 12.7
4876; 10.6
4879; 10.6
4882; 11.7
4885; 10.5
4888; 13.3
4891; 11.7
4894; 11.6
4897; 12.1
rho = 4864 angstroms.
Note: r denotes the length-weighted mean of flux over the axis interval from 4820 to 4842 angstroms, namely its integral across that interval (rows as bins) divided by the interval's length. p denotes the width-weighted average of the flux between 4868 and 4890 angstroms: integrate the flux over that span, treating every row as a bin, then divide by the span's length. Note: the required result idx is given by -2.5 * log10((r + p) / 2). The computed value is -2.70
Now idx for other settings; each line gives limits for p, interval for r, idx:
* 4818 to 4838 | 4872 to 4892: -2.71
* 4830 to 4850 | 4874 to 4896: -2.72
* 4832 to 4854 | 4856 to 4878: -2.68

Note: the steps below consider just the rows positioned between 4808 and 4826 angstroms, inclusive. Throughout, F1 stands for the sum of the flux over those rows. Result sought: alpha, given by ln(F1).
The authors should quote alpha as 4.28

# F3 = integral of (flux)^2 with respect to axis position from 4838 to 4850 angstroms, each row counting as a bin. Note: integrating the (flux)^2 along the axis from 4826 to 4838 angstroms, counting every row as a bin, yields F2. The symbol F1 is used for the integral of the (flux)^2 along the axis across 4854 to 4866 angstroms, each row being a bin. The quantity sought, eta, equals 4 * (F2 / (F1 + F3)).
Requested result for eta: 2.5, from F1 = 1335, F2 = 2033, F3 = 1948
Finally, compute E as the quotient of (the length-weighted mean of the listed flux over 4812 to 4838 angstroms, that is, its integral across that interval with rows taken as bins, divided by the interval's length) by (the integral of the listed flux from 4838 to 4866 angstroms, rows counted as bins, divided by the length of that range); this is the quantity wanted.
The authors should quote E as 1.07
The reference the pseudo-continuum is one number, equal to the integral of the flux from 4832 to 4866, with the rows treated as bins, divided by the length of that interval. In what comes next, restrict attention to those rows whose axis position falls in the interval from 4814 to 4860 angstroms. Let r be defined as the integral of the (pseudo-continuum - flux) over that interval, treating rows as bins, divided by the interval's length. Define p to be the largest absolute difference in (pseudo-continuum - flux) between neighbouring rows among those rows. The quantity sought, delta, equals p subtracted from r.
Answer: -3.4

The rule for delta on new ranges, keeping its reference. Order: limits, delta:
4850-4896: -1.9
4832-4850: -4.1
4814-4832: -0.9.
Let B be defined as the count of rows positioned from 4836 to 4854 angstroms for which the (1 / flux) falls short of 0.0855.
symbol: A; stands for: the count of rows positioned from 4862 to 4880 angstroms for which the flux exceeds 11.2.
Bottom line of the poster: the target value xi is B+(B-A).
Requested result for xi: 11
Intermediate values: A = 1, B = 6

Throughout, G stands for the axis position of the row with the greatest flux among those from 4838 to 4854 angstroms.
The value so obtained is 4843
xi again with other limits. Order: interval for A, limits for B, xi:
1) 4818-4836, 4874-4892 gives 0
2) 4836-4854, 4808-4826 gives 2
